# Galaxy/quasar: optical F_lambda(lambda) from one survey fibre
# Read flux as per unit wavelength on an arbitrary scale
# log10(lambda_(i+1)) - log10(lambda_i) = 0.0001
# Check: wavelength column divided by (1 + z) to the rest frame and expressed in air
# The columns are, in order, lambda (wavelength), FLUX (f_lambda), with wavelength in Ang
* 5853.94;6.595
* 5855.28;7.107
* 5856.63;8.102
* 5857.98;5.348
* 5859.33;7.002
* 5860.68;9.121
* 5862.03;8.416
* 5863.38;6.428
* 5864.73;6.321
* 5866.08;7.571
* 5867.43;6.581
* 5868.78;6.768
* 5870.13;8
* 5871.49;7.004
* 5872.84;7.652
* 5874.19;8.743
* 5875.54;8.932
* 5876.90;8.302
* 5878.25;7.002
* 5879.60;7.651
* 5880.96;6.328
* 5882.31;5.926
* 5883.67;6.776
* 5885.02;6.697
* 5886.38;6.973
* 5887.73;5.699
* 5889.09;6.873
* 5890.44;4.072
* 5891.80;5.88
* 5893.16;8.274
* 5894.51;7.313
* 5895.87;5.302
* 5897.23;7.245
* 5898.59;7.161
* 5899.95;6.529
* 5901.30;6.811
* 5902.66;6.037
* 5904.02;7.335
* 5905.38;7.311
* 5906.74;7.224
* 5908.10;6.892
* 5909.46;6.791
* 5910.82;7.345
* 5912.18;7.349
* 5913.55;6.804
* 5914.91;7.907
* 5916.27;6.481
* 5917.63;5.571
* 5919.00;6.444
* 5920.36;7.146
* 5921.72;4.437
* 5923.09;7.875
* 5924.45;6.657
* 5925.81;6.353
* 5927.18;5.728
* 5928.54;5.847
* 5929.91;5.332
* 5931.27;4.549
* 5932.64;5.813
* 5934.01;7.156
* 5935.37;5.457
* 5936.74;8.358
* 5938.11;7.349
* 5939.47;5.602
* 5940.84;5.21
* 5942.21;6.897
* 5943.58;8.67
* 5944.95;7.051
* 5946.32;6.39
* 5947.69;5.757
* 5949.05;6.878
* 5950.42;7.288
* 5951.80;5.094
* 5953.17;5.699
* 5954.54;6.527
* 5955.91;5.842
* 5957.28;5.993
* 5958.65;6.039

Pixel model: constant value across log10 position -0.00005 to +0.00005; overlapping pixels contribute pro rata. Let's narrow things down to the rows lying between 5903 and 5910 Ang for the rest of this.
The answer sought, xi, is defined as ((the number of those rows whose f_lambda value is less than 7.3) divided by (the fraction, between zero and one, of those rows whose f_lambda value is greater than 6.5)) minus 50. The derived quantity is -47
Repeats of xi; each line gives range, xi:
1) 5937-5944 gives -45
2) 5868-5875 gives -48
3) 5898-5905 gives -45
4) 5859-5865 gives -45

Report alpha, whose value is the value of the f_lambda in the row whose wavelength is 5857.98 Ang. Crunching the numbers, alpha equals 5.348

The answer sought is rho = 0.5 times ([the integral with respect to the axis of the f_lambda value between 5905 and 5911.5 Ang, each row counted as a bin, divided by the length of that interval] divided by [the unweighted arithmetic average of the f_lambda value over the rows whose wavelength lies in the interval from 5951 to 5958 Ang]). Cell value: 0.61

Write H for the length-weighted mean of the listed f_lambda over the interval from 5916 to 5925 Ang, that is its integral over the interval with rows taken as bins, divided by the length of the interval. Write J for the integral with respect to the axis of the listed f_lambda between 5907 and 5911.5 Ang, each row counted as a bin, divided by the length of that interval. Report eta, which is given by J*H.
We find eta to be 45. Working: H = 6.36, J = 7.0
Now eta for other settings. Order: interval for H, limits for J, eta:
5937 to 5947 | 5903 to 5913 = 49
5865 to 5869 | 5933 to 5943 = 46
